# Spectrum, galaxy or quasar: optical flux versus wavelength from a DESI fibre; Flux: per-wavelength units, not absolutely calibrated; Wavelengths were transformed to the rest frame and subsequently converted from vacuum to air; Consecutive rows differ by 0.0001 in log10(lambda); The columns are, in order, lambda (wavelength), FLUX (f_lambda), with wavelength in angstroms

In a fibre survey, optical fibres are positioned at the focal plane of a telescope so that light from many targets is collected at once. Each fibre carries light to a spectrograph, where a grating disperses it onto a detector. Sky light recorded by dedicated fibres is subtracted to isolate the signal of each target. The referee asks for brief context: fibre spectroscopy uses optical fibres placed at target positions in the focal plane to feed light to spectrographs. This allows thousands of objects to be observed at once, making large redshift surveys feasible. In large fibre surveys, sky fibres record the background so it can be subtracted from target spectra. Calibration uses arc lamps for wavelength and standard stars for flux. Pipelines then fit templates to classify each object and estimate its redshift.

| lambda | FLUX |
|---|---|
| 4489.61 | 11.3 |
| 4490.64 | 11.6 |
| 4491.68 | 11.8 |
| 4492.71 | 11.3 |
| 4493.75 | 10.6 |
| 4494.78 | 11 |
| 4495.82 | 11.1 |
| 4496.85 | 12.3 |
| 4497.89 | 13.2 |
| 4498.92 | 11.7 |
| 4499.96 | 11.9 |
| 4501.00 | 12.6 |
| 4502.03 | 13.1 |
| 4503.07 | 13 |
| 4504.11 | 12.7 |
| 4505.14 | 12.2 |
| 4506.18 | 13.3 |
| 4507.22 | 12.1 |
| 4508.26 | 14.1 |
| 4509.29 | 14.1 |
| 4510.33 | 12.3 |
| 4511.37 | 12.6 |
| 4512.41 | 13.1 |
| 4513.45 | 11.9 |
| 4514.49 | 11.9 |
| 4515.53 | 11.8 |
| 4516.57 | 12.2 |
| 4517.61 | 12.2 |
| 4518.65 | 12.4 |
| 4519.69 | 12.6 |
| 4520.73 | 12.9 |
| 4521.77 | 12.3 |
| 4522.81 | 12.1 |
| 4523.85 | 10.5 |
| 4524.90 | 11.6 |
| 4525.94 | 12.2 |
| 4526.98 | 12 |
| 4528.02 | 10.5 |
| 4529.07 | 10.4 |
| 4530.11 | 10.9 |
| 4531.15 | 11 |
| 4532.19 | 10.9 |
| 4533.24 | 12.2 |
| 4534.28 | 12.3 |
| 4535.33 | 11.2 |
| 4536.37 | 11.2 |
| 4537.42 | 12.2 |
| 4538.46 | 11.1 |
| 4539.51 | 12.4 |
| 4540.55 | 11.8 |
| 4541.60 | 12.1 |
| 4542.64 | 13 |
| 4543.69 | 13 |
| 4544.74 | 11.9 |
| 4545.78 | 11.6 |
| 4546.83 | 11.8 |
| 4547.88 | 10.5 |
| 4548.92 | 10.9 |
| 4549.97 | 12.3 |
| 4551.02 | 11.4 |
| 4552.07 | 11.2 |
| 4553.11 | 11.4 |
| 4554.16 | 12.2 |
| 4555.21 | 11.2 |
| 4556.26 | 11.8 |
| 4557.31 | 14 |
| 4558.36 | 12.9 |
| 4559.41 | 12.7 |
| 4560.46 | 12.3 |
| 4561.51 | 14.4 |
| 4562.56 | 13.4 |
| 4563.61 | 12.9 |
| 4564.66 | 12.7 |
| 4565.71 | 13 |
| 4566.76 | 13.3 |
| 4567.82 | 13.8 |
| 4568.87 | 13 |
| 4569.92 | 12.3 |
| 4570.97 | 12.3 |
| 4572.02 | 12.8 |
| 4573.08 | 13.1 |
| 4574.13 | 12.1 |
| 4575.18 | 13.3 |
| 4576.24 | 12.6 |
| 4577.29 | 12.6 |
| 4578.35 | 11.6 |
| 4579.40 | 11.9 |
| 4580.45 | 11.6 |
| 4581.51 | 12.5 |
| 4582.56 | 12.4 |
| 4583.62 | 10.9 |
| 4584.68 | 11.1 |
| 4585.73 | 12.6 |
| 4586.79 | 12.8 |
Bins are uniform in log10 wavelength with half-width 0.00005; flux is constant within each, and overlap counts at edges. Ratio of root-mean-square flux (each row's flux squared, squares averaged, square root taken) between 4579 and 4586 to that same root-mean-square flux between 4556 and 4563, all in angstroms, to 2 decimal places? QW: 0.91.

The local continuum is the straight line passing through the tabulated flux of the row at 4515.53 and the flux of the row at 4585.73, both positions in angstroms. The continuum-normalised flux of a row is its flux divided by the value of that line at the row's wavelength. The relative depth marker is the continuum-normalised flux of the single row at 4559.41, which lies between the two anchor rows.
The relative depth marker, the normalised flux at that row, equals 1.03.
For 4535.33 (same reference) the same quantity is 0.93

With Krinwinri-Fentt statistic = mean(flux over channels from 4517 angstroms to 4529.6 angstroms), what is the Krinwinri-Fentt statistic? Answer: 11.8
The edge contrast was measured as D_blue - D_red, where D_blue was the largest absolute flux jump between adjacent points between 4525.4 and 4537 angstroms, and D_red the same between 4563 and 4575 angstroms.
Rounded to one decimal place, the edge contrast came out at 0.5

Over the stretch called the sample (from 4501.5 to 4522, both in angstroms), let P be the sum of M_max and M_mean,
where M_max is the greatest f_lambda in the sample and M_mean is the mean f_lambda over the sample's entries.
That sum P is 26.7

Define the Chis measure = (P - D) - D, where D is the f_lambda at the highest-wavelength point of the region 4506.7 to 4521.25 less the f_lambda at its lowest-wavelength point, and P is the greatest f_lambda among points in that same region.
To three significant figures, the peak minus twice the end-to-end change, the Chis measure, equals 12.5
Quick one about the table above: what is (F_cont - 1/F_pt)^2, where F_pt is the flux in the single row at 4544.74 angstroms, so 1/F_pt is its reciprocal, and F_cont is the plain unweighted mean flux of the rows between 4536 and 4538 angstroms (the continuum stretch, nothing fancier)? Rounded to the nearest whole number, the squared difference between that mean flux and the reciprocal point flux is 135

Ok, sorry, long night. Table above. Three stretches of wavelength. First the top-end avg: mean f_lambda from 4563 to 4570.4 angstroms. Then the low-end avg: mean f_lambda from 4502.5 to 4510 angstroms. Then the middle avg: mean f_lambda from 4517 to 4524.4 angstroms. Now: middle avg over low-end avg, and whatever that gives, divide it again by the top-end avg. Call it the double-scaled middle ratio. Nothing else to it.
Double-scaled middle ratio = 0.0715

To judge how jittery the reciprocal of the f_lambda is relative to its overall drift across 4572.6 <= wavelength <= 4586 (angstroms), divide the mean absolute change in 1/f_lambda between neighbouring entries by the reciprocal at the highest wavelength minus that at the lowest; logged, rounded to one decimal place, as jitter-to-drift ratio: 1.6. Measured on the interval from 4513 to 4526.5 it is -1.6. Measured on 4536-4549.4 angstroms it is 2.1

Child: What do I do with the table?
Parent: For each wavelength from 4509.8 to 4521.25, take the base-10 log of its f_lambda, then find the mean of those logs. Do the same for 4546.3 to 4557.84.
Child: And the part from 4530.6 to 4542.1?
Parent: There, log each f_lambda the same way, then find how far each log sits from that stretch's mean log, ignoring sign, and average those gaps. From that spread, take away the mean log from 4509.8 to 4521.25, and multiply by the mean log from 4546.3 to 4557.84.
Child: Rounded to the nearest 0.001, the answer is -1.143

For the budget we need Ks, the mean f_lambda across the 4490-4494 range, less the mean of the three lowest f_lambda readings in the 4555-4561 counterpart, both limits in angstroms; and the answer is -0.4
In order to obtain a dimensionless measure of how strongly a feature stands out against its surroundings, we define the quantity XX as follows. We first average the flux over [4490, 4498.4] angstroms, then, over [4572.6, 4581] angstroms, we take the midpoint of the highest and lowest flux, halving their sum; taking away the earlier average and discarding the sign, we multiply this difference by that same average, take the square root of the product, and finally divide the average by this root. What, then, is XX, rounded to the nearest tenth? 3.7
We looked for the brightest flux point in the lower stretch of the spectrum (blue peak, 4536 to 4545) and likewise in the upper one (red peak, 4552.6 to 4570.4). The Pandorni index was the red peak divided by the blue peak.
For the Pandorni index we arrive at 1.11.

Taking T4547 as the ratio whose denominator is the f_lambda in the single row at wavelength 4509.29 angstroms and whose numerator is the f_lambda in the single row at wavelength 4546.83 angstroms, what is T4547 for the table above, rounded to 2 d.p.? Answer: 0.84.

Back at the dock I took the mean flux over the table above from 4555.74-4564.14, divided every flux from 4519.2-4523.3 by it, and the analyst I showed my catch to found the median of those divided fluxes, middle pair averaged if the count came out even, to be 0.95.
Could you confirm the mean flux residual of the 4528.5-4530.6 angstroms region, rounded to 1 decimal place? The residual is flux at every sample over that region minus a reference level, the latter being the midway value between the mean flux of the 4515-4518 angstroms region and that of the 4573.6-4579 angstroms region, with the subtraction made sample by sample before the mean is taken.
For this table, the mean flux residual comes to -1.6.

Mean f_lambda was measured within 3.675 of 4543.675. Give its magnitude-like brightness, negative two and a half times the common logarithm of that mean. -2.71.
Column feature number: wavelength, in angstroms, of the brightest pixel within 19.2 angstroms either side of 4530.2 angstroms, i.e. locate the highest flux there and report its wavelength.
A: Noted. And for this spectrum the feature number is 4512.41 angstroms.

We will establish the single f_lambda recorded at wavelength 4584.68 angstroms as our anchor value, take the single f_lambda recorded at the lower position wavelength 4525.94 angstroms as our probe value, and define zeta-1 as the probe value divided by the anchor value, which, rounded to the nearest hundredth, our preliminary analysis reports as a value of 1.10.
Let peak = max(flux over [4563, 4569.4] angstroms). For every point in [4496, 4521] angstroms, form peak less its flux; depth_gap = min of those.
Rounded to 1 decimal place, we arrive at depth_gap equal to -0.3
